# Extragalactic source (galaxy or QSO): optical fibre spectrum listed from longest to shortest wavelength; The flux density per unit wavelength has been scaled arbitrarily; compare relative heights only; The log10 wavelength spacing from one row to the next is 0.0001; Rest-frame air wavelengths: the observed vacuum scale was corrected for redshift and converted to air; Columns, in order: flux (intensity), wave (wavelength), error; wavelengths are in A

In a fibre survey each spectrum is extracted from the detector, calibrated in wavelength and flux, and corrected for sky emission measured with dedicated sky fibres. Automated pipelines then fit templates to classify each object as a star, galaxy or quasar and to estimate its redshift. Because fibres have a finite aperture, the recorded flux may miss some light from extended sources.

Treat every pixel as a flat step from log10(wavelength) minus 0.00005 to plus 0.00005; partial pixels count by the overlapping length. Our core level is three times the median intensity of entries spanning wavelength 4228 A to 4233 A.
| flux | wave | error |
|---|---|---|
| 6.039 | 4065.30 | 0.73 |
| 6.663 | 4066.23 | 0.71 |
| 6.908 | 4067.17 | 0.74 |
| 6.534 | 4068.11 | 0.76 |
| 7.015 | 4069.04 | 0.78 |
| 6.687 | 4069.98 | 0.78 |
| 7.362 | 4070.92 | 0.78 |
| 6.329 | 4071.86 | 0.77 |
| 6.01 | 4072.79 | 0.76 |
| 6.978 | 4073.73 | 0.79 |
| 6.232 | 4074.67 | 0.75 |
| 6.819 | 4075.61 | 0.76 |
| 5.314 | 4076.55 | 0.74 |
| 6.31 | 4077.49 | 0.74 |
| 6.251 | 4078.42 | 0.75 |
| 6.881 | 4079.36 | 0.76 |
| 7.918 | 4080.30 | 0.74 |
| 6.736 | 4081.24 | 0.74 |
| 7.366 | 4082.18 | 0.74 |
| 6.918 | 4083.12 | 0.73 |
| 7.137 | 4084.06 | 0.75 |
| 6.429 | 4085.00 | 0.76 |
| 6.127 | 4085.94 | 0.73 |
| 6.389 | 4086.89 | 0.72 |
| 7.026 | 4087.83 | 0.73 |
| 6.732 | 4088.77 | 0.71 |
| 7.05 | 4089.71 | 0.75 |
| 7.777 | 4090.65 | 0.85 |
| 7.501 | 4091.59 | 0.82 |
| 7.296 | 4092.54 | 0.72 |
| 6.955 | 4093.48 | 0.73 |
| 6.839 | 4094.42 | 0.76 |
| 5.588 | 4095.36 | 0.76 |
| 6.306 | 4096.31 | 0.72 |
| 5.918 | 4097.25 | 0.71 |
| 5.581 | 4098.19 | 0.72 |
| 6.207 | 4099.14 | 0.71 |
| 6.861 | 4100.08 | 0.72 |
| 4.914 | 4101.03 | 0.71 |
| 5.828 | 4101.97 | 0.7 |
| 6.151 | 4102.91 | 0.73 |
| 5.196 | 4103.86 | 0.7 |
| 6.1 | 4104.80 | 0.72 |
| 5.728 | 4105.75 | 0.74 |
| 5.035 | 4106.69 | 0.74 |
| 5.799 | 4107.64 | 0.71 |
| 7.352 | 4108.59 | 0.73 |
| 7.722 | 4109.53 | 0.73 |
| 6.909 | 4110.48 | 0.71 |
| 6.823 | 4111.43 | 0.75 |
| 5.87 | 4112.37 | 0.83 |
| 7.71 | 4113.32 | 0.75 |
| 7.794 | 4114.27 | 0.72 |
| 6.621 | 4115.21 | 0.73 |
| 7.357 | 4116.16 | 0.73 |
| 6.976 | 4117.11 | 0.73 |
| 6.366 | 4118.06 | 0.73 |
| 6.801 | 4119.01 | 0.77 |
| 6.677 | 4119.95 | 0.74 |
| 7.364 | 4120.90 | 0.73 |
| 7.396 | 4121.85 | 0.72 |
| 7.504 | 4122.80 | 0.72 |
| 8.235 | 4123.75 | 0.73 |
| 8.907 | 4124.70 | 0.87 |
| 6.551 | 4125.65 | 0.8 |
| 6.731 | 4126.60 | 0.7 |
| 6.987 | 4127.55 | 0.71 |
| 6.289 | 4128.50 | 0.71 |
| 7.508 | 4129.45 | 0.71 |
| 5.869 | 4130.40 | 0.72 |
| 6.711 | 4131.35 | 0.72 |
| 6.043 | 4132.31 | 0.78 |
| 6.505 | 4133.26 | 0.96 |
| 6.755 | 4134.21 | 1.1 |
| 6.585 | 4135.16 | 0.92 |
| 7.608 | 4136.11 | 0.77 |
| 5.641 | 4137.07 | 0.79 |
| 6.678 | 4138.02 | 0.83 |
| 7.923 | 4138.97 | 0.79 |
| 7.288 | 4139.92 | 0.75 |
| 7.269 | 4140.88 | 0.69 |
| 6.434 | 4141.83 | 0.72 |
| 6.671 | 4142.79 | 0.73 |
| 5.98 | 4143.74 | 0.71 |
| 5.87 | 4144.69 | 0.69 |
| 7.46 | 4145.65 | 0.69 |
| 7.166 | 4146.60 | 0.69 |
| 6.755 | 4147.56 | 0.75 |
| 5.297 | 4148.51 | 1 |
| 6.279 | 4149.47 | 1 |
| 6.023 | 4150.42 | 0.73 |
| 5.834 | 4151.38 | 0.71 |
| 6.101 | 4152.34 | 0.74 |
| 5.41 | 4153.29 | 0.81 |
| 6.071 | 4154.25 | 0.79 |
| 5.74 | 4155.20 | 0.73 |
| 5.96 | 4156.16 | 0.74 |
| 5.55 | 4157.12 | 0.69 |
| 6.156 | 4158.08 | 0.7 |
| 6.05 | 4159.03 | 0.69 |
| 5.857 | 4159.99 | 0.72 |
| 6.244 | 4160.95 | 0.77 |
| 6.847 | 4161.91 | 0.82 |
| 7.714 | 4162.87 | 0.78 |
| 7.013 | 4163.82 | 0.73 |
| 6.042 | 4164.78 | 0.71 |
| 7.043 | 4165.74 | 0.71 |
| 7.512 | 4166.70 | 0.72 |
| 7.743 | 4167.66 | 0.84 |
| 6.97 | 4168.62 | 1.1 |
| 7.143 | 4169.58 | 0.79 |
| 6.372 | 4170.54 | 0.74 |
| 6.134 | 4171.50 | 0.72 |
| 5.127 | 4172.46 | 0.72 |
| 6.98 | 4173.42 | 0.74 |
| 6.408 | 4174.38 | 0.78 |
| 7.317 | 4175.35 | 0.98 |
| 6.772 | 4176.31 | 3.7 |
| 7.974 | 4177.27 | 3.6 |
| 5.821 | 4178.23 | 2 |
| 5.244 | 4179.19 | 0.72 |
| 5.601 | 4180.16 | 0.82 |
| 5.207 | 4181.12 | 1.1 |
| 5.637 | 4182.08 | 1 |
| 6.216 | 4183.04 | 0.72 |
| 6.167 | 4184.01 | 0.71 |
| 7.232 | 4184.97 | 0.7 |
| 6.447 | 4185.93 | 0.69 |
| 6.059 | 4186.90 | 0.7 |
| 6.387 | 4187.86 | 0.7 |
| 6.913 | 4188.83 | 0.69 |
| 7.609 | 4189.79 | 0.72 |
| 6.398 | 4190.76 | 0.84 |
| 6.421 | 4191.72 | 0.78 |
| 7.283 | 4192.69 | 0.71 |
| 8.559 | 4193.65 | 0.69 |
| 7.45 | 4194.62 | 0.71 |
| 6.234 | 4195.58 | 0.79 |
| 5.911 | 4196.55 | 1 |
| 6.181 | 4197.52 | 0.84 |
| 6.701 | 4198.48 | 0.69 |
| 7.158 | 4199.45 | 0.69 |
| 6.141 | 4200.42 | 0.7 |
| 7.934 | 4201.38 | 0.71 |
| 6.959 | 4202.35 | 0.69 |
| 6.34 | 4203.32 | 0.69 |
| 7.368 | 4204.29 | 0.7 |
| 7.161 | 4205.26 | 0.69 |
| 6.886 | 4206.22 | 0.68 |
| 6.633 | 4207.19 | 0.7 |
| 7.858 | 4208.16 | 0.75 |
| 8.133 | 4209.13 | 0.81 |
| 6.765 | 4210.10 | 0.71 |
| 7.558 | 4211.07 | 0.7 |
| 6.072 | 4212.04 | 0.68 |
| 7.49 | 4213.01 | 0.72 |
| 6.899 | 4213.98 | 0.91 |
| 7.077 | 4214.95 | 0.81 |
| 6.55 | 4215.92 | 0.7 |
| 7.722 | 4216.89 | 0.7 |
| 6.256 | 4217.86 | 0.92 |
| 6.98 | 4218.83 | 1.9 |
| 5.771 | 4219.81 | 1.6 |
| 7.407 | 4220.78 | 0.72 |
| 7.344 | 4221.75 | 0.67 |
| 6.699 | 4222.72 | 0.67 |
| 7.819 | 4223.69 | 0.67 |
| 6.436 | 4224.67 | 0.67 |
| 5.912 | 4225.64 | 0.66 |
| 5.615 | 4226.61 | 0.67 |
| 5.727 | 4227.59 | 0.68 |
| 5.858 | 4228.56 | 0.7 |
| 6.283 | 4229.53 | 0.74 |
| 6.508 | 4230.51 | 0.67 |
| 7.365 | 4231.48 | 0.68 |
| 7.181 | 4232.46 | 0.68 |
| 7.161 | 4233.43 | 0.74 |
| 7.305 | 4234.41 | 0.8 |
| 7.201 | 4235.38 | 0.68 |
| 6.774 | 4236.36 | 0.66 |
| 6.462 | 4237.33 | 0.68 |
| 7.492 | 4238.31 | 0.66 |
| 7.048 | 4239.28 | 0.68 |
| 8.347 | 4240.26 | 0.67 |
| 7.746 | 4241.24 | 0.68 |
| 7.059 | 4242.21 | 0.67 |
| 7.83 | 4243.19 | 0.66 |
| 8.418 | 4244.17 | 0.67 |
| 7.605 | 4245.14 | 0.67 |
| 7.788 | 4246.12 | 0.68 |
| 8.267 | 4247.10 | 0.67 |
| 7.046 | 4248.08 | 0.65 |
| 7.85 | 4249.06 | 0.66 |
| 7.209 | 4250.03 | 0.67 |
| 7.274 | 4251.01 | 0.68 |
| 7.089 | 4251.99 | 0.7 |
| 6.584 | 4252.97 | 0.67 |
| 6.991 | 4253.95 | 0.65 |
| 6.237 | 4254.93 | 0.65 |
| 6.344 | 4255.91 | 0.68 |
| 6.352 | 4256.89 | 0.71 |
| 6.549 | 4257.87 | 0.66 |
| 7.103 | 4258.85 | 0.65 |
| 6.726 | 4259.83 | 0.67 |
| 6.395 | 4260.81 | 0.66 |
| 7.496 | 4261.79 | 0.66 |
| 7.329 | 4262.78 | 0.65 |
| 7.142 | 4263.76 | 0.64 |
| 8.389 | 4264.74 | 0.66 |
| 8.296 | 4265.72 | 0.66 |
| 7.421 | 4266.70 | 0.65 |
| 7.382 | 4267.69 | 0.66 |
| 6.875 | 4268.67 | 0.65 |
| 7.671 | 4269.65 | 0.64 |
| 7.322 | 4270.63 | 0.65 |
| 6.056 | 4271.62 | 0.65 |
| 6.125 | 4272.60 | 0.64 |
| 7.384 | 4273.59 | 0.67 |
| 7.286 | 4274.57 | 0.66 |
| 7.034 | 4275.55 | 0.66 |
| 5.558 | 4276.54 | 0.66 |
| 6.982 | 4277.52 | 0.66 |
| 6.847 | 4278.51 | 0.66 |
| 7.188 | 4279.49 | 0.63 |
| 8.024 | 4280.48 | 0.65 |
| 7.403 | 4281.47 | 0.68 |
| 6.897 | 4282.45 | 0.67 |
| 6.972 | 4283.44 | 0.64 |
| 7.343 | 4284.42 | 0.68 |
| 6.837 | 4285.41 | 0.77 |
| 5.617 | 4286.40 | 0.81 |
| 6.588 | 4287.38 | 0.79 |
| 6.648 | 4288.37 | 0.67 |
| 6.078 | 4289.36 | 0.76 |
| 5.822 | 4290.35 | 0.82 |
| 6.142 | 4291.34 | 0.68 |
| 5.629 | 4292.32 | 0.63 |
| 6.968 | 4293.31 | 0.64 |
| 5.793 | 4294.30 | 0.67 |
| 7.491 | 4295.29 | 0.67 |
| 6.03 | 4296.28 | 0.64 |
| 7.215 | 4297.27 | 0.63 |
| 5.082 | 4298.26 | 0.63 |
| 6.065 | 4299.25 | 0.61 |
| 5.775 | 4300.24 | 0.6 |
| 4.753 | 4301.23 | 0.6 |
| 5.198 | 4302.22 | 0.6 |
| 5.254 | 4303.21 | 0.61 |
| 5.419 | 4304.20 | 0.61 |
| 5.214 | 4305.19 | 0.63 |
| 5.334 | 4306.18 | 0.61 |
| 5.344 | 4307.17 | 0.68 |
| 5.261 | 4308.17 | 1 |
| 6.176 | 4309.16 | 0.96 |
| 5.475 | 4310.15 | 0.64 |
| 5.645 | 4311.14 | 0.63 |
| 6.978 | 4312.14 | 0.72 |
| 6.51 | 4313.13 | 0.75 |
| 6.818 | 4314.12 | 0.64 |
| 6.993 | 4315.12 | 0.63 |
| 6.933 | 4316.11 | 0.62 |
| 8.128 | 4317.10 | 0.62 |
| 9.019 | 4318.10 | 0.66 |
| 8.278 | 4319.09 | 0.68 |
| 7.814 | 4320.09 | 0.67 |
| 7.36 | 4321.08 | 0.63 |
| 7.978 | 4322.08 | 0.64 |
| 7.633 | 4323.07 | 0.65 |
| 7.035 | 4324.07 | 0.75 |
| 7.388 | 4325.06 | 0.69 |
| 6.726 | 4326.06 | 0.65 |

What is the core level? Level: 19.5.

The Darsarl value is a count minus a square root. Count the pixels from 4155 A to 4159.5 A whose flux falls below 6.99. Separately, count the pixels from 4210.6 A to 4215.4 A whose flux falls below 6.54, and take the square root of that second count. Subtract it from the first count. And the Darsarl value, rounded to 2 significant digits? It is 4.0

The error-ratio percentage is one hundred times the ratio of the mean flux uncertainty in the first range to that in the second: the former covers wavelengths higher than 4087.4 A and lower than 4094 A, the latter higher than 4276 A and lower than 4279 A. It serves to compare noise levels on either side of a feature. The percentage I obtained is 115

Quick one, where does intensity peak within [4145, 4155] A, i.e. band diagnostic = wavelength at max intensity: 4145.65 A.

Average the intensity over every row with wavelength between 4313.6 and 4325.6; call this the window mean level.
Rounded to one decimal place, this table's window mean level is 7.6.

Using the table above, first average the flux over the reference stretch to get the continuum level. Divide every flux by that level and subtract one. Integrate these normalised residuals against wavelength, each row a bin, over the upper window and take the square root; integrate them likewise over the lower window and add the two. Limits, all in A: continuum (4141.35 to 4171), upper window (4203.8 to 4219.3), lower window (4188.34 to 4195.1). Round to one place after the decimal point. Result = 2.1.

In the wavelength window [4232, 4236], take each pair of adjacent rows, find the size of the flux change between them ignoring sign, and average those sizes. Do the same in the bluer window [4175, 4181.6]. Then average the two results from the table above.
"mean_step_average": 0.48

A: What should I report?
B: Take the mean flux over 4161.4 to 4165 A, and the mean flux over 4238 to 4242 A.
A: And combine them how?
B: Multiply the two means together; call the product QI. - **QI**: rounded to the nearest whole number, 53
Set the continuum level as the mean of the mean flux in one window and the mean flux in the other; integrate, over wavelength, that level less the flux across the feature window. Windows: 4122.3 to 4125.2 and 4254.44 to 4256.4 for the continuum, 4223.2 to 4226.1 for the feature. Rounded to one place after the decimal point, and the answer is 1.5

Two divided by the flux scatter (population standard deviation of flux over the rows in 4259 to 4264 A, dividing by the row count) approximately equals 4.96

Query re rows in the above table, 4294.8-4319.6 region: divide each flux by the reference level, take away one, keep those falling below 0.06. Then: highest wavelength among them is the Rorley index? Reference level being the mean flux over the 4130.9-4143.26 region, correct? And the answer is 4316.11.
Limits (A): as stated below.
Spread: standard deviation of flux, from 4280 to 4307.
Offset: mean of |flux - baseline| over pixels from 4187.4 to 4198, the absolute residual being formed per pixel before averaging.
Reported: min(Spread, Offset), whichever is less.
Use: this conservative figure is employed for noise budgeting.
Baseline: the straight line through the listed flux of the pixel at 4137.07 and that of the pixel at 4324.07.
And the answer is 0.83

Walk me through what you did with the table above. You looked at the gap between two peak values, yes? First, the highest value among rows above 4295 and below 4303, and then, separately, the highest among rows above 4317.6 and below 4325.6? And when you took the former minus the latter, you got -1.5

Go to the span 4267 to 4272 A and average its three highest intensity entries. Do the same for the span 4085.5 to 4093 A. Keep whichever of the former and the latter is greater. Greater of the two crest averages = 7.52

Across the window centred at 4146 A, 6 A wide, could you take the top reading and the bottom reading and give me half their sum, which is 6.4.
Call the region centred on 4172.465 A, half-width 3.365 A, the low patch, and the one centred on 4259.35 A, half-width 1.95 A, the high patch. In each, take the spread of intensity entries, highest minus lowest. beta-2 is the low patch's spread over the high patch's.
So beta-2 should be 3.1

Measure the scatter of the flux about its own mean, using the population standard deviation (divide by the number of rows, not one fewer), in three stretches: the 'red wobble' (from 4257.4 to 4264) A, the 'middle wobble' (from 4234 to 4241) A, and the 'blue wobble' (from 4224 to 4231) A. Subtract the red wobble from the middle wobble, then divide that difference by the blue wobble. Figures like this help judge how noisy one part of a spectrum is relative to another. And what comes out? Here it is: 0.5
